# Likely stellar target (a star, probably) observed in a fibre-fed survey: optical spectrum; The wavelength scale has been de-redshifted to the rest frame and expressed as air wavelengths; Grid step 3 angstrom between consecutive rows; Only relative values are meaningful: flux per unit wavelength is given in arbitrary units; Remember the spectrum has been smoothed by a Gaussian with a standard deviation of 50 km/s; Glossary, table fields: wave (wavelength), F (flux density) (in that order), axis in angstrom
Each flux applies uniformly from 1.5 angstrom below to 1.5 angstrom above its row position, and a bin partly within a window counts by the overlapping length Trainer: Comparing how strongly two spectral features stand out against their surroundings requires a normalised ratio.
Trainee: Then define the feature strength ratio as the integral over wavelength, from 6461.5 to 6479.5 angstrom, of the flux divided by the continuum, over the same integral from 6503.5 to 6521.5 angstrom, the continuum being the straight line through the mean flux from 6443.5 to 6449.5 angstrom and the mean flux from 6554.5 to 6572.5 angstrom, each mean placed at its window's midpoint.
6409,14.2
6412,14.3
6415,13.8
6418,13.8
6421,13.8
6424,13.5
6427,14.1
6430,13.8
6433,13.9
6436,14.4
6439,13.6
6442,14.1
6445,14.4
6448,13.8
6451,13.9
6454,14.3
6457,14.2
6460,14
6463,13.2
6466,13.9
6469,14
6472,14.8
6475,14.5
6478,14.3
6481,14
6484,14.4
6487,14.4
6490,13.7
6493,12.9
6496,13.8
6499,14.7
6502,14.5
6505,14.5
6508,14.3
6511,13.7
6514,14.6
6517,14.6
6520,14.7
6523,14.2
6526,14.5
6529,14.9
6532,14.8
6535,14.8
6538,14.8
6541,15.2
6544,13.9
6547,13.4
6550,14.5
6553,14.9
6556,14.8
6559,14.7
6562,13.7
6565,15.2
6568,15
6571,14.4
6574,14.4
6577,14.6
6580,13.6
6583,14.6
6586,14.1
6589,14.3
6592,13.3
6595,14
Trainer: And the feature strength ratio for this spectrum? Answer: 0.99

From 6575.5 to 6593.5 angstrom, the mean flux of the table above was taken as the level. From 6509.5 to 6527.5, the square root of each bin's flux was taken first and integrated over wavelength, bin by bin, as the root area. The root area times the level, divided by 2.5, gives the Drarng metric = 385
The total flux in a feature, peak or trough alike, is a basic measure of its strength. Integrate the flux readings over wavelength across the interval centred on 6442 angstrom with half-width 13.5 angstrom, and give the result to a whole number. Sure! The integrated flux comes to 379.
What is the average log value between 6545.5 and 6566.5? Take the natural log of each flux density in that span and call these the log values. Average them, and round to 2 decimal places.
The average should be 2.67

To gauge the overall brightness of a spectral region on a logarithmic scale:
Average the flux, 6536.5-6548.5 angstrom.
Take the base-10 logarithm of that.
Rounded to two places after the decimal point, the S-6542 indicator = 1.16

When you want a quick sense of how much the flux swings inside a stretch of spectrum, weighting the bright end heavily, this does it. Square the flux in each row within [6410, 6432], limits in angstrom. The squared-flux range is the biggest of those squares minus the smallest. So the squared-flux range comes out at 22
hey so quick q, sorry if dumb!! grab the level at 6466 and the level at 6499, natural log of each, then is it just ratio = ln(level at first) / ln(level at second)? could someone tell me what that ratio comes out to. 0.979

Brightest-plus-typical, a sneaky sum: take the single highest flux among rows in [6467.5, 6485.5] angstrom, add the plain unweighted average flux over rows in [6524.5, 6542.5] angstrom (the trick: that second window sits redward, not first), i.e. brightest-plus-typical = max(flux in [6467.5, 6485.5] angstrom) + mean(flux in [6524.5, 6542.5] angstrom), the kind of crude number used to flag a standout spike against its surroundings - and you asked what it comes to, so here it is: 29.6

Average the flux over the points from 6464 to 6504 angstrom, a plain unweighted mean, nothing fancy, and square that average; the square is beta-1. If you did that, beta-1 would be 200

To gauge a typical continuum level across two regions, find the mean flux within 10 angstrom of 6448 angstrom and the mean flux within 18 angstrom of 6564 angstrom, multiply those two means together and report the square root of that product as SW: 14.2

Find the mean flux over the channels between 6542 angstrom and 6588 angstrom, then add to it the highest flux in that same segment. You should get 29.6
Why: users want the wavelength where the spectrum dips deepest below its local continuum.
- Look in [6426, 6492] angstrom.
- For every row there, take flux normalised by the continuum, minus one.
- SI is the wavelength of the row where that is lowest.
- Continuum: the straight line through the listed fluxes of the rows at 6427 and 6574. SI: 6463 angstrom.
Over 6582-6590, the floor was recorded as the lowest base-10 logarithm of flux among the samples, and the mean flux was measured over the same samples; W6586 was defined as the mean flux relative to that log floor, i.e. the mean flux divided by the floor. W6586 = 12.5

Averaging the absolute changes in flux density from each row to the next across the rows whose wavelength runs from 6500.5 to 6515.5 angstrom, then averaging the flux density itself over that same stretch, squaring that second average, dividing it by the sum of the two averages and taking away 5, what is 8.91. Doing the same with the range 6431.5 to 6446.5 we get 8.57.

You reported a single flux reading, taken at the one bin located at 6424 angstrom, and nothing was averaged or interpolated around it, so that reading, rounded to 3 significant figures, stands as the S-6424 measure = 13.5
